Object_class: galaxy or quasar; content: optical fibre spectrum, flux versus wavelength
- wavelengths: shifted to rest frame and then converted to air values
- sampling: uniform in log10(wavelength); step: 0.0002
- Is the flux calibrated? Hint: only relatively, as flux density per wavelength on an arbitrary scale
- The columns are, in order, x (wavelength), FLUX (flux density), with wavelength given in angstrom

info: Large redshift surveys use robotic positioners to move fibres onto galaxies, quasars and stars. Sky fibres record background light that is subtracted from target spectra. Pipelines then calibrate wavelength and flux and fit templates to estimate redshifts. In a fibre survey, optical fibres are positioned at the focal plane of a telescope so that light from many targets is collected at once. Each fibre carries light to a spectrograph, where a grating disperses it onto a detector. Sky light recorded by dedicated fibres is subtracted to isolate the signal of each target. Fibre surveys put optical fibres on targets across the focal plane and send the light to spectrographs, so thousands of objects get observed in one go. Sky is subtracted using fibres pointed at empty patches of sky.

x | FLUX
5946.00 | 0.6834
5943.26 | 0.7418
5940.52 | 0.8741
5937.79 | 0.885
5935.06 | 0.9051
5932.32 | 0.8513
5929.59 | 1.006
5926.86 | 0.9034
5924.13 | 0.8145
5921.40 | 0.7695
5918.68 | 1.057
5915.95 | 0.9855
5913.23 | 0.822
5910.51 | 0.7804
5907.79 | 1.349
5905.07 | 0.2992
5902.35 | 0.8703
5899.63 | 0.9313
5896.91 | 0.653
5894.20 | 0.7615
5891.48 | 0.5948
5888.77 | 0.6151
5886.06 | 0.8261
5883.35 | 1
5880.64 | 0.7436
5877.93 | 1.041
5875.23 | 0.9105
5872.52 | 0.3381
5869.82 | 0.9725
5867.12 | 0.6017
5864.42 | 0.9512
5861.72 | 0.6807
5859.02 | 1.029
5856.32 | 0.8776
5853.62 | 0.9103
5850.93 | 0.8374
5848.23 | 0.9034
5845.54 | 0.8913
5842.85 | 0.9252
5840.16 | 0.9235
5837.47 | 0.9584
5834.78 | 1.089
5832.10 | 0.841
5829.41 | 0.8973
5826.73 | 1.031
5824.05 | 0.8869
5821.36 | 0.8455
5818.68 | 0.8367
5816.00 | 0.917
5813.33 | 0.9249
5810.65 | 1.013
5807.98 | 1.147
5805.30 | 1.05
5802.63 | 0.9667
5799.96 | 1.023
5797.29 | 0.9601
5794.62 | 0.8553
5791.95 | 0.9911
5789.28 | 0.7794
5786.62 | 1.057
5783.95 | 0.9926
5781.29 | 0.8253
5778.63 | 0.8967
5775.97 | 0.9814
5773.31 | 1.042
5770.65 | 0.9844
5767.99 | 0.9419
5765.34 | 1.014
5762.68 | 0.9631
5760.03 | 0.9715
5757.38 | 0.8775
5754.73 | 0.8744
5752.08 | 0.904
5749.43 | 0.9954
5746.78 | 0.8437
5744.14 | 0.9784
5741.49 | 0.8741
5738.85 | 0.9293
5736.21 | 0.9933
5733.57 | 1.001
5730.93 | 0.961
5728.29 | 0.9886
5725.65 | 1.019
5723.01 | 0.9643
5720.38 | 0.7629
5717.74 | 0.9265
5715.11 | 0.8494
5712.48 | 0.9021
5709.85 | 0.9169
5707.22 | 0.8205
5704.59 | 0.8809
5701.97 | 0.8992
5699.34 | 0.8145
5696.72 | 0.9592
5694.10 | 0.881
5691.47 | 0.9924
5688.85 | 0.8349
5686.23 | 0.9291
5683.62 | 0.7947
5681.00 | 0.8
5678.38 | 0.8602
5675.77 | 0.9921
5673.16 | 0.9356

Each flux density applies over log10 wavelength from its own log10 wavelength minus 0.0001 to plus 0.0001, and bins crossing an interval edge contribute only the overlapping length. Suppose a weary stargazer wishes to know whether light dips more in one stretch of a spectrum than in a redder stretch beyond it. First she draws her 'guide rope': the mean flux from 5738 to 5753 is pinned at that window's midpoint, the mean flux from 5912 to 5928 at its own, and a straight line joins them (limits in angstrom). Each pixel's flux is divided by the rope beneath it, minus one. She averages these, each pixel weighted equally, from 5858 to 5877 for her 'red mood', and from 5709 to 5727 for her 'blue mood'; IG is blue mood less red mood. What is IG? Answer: 0.11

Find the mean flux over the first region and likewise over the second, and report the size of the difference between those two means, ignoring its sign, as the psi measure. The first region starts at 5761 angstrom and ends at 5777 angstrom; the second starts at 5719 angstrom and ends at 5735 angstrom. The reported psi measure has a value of 0.038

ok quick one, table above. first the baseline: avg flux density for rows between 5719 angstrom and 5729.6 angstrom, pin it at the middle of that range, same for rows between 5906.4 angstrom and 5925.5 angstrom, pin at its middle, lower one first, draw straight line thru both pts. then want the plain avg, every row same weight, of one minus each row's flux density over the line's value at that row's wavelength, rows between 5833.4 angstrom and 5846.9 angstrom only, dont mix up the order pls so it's -0.02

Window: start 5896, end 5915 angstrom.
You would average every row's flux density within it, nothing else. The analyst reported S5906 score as 0.82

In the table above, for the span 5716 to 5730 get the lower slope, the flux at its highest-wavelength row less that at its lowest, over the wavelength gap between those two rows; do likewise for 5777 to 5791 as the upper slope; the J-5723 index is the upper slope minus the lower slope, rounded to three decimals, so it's -0.017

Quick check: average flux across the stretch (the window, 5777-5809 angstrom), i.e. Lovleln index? 0.96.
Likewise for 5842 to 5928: 0.83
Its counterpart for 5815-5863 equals 0.90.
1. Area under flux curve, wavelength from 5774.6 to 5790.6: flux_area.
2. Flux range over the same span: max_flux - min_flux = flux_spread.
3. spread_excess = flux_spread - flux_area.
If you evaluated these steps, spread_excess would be -14.5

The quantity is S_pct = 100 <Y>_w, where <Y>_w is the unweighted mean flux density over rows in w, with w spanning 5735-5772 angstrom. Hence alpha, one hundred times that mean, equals 93.9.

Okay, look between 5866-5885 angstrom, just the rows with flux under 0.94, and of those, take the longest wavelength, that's 5880.64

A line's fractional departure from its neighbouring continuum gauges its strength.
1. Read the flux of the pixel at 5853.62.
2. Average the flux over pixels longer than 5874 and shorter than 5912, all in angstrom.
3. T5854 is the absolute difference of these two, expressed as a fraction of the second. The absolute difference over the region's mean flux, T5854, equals 0.12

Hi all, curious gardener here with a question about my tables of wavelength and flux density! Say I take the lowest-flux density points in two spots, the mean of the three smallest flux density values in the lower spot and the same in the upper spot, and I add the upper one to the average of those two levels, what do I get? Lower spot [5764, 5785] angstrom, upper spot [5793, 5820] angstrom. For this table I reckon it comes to 1.75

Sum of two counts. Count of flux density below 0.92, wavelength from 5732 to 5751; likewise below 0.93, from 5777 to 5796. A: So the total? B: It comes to 6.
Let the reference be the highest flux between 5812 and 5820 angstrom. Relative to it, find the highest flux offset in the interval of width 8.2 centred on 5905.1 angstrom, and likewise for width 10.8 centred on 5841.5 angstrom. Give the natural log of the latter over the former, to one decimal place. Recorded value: -2.5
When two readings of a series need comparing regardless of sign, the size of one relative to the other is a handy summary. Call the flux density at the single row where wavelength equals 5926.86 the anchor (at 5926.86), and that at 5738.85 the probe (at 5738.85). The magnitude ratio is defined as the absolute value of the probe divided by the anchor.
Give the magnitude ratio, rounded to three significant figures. 1.03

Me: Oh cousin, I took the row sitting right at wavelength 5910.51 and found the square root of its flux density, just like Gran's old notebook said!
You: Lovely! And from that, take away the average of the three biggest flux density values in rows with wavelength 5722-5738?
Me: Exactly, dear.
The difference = -0.12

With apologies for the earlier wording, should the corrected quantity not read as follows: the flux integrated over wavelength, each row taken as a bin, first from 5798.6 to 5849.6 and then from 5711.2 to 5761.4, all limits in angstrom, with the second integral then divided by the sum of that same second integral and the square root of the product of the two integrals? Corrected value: 0.4949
